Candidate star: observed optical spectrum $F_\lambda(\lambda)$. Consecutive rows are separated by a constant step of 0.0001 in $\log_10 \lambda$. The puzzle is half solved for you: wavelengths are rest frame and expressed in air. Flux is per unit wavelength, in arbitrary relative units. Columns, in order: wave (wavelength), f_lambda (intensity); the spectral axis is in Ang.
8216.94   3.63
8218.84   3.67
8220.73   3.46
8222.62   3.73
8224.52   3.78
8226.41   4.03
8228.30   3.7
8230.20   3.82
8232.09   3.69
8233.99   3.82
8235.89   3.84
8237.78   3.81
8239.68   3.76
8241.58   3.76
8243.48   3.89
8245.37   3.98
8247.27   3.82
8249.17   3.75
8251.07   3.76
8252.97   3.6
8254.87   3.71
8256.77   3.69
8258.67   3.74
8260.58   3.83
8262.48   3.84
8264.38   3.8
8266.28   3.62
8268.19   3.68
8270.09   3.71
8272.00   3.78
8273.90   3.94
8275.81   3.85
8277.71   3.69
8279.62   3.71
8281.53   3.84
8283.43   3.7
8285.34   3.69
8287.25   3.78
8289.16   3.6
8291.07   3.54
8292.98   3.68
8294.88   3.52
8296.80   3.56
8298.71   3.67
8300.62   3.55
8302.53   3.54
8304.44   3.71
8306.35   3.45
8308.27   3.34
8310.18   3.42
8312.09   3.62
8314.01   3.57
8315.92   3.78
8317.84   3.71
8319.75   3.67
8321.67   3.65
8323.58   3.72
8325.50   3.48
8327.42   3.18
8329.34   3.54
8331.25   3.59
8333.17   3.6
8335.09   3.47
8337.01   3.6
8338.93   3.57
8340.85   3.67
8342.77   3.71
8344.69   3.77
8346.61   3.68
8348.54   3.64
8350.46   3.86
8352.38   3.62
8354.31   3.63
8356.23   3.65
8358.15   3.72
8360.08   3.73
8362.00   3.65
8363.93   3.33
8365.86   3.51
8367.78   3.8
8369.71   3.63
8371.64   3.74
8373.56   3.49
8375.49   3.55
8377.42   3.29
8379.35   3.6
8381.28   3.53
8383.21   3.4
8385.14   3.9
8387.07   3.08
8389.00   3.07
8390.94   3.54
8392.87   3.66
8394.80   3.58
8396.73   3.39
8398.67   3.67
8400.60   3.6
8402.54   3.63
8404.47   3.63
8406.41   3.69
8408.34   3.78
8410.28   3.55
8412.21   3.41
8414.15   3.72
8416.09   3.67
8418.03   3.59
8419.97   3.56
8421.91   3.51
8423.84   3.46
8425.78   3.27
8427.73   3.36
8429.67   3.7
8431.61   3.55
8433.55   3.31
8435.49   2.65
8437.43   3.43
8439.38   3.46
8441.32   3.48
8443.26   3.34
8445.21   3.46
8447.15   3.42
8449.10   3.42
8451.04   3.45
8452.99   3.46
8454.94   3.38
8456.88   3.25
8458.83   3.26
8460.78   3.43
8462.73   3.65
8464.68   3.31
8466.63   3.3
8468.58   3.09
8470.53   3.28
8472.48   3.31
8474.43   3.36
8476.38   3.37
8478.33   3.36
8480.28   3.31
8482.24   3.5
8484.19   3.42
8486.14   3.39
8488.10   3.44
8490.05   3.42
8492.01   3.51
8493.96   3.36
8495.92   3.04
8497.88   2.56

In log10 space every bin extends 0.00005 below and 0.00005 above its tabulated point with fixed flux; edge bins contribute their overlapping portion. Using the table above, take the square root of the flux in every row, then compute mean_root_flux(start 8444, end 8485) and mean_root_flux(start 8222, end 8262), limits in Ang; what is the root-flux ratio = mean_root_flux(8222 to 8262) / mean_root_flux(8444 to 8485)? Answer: 1.060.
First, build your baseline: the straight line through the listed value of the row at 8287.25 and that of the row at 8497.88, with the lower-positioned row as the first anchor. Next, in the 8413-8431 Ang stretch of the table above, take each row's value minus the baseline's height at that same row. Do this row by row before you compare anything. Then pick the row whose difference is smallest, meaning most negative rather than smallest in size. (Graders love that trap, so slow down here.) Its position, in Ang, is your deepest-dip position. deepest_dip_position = 8425.78 Ang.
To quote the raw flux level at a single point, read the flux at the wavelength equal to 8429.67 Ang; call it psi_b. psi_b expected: 3.7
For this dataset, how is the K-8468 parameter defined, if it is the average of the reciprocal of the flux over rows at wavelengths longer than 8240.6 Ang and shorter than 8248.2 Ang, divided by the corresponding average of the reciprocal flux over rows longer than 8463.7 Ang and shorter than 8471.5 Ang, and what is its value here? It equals 0.840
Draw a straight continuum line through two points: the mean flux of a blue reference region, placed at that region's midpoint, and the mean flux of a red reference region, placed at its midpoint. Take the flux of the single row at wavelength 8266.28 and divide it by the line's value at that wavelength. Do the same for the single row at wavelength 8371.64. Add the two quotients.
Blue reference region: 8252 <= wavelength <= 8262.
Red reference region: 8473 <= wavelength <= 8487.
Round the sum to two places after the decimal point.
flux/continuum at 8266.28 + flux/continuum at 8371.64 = 2.03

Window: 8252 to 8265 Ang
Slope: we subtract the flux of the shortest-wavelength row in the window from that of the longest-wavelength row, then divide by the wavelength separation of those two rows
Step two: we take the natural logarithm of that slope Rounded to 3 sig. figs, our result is -4.04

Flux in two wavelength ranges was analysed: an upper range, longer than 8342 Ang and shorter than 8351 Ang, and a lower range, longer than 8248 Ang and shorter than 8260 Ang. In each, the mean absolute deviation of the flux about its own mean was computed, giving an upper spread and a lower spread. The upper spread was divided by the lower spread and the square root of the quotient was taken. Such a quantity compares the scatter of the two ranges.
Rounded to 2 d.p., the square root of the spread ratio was 1.25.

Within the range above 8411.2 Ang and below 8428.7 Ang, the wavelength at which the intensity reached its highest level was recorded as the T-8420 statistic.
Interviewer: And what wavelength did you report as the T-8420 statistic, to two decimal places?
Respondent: 8414.15 Ang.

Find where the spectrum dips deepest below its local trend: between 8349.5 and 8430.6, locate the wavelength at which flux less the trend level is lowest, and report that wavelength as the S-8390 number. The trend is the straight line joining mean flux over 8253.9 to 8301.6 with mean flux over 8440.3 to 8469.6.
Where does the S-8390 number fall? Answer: 8389.00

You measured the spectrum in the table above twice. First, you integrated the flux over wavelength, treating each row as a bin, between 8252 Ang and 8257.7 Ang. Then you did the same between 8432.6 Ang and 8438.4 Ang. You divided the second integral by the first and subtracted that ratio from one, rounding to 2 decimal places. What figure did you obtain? 0.13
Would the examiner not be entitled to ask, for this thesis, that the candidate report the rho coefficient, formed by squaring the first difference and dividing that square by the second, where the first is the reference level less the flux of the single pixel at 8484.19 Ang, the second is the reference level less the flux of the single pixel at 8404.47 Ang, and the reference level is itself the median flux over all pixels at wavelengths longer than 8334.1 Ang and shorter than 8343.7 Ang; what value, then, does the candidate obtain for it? -1.08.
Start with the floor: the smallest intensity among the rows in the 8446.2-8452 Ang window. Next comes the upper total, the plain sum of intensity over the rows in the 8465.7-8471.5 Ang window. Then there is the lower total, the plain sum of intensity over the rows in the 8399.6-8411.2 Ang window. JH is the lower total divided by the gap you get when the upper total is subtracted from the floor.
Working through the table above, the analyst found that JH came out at -3.5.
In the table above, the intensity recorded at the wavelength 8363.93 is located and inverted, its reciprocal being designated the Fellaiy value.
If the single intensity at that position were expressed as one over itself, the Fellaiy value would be 0.300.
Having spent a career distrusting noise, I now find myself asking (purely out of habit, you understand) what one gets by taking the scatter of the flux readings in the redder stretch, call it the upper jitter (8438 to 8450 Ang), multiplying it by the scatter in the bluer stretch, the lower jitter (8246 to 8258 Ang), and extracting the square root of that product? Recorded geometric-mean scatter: 0.06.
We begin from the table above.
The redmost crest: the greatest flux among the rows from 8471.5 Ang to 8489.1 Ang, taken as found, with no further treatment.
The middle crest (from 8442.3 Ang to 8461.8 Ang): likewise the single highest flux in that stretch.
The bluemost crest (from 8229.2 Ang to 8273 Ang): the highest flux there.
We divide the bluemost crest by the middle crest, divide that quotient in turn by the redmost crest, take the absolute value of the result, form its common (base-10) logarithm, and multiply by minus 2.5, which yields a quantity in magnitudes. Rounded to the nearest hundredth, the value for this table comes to 1.21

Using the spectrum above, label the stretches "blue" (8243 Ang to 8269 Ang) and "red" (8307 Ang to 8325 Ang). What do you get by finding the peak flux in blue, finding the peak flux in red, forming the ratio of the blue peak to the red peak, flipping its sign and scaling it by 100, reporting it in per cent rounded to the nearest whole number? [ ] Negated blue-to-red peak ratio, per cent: -105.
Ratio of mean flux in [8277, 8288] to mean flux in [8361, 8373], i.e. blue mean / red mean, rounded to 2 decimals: 1.03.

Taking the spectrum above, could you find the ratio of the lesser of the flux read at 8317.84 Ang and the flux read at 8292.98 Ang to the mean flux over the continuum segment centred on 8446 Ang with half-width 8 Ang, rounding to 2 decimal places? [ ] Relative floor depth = 1.07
